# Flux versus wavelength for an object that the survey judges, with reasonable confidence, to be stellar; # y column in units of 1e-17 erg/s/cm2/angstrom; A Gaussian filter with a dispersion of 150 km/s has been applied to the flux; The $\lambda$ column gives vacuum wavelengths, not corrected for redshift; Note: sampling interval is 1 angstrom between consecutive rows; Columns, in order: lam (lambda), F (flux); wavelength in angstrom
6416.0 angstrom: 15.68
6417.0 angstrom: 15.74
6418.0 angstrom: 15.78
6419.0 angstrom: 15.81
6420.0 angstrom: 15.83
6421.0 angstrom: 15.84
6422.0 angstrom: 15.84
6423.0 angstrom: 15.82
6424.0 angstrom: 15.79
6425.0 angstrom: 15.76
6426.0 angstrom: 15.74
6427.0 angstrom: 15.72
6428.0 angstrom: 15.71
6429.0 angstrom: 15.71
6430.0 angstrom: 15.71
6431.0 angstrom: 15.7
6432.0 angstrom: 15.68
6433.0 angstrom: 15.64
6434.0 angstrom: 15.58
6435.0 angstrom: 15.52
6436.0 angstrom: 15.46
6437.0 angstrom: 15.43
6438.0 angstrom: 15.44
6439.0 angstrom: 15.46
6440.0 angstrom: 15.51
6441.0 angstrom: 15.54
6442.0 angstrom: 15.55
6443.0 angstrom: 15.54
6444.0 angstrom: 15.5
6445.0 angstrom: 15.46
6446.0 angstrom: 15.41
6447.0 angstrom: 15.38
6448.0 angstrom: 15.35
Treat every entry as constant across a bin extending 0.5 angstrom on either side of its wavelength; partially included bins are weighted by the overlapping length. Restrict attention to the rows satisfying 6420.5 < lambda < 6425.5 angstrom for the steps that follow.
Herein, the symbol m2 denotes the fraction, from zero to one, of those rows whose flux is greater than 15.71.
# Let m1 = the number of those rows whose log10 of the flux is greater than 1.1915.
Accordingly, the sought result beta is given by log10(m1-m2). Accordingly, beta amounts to 0.6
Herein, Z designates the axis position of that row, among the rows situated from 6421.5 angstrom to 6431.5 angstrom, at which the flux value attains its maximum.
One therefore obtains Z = 6422.0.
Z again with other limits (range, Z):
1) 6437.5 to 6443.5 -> 6442.0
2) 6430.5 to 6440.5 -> 6431.0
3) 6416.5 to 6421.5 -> 6421.0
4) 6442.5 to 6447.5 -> 6443.0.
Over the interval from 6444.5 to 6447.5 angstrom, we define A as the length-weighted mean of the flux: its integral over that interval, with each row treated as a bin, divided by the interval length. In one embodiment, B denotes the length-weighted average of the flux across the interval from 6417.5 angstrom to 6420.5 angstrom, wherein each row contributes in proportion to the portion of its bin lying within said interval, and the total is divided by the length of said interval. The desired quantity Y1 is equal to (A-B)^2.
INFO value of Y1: 0.15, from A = 15.4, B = 15.8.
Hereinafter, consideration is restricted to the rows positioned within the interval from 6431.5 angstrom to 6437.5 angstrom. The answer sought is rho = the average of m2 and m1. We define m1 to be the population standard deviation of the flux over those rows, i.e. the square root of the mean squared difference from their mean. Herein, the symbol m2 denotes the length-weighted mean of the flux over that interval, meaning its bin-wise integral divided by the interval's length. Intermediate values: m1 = 0.091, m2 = 15.6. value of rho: 7.82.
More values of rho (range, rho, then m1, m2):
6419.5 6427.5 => 7.92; 0.044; 15.8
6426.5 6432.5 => 7.86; 0.013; 15.7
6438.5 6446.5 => 7.77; 0.046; 15.5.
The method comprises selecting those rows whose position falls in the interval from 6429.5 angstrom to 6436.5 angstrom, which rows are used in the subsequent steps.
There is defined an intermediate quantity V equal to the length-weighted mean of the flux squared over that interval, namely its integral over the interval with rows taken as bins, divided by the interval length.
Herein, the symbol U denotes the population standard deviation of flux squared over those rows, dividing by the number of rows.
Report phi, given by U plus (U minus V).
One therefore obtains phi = -238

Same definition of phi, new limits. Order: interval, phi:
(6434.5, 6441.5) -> -237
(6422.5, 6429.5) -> -246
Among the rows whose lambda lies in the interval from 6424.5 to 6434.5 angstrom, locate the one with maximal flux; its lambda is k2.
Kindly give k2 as 6425.0 angstrom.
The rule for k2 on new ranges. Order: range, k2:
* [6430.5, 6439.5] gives 6431.0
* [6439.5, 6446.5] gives 6442.0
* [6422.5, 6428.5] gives 6423.0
